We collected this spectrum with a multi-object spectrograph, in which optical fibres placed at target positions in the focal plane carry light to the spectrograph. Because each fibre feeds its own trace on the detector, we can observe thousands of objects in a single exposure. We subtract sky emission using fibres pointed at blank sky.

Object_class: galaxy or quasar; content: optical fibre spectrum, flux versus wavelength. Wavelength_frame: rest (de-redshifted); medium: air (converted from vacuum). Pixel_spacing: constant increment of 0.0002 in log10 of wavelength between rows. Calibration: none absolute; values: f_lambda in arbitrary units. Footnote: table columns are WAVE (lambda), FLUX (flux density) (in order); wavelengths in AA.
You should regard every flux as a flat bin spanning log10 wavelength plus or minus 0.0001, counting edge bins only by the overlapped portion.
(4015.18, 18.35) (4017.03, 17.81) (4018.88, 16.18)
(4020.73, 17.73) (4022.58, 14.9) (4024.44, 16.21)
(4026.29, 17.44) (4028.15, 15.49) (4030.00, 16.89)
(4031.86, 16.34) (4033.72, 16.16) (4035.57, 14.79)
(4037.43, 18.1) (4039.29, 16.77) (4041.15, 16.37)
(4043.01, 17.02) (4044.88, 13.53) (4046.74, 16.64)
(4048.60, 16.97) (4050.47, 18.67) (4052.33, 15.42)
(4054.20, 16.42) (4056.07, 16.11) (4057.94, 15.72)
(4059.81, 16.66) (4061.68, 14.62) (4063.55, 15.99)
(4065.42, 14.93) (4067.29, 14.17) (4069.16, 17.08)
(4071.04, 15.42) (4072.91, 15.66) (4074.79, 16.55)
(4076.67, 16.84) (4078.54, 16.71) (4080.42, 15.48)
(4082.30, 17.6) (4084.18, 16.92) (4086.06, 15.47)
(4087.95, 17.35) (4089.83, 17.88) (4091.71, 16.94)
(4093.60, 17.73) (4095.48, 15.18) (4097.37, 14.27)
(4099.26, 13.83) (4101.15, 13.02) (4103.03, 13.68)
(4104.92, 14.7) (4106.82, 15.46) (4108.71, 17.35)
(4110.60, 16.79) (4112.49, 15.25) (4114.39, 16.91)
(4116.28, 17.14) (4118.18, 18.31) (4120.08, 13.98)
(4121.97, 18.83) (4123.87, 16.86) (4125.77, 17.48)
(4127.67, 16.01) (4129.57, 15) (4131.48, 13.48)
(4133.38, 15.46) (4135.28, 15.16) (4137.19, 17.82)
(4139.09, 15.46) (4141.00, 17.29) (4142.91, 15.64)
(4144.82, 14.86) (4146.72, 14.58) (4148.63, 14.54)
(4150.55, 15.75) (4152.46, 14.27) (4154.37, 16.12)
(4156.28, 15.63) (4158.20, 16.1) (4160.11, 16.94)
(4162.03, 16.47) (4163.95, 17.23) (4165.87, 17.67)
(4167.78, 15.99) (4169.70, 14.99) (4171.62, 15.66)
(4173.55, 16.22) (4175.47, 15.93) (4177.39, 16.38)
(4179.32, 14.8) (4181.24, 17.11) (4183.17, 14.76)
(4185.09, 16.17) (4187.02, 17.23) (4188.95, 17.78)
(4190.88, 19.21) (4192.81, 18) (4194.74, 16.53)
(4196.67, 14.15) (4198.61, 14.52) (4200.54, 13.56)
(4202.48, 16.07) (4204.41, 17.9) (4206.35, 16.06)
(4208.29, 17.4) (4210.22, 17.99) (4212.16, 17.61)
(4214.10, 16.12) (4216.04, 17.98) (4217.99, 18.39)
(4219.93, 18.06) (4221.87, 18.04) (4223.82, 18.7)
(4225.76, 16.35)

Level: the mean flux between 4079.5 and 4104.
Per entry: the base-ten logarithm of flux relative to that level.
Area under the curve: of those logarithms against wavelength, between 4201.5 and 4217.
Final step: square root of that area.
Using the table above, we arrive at 0.7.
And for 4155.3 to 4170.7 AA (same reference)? 0.5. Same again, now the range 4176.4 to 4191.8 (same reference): 0.6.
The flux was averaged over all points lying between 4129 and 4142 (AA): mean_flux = 15.7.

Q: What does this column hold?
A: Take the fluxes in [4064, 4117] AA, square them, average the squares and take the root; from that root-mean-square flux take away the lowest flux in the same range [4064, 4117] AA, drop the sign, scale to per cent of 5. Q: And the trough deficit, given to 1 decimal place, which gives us 59.5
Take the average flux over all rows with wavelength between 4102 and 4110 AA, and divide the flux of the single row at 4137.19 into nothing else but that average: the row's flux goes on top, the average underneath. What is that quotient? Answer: 1.16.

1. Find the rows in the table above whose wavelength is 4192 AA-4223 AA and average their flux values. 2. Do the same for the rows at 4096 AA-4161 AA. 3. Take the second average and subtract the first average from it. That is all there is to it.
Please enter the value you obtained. -1.1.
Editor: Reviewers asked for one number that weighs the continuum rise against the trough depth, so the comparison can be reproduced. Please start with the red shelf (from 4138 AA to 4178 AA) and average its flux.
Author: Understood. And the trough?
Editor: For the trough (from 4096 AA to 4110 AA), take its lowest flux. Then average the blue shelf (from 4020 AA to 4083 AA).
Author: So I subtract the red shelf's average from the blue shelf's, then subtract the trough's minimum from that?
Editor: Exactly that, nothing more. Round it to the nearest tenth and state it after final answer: -12.7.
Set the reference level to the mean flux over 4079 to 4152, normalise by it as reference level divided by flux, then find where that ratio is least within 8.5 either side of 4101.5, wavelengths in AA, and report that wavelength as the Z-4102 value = 4093.60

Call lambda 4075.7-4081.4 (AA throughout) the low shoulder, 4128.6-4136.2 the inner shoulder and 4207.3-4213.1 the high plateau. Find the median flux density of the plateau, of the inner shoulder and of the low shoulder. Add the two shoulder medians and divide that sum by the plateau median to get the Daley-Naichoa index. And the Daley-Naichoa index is 1.81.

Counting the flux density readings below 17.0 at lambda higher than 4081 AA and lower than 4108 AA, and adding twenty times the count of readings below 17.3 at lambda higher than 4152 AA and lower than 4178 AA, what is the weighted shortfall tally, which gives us 270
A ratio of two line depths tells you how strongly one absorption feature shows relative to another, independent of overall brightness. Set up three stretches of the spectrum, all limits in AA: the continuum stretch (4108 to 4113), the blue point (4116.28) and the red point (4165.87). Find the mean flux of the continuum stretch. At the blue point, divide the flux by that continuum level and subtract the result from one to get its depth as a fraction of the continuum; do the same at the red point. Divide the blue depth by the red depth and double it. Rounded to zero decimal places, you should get 1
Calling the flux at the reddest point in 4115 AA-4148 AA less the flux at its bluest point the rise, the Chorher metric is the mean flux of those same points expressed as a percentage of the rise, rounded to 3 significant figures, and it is -628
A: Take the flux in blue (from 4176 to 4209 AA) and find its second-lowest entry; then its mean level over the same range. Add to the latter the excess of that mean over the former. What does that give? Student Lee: 18.5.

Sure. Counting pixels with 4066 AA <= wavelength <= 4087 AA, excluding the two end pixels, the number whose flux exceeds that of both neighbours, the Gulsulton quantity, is 3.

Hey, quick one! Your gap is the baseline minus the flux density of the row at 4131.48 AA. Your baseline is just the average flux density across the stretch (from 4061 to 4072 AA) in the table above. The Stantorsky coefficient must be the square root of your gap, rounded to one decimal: 1.4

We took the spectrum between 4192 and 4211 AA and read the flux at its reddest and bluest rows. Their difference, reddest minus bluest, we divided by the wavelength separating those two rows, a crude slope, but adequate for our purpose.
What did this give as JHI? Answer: 0.00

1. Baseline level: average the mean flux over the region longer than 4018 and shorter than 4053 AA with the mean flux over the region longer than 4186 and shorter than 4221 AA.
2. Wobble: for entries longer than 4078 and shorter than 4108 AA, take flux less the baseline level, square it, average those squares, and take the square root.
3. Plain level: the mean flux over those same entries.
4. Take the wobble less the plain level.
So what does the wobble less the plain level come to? -14.0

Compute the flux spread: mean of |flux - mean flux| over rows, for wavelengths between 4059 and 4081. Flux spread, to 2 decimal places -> 0.80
